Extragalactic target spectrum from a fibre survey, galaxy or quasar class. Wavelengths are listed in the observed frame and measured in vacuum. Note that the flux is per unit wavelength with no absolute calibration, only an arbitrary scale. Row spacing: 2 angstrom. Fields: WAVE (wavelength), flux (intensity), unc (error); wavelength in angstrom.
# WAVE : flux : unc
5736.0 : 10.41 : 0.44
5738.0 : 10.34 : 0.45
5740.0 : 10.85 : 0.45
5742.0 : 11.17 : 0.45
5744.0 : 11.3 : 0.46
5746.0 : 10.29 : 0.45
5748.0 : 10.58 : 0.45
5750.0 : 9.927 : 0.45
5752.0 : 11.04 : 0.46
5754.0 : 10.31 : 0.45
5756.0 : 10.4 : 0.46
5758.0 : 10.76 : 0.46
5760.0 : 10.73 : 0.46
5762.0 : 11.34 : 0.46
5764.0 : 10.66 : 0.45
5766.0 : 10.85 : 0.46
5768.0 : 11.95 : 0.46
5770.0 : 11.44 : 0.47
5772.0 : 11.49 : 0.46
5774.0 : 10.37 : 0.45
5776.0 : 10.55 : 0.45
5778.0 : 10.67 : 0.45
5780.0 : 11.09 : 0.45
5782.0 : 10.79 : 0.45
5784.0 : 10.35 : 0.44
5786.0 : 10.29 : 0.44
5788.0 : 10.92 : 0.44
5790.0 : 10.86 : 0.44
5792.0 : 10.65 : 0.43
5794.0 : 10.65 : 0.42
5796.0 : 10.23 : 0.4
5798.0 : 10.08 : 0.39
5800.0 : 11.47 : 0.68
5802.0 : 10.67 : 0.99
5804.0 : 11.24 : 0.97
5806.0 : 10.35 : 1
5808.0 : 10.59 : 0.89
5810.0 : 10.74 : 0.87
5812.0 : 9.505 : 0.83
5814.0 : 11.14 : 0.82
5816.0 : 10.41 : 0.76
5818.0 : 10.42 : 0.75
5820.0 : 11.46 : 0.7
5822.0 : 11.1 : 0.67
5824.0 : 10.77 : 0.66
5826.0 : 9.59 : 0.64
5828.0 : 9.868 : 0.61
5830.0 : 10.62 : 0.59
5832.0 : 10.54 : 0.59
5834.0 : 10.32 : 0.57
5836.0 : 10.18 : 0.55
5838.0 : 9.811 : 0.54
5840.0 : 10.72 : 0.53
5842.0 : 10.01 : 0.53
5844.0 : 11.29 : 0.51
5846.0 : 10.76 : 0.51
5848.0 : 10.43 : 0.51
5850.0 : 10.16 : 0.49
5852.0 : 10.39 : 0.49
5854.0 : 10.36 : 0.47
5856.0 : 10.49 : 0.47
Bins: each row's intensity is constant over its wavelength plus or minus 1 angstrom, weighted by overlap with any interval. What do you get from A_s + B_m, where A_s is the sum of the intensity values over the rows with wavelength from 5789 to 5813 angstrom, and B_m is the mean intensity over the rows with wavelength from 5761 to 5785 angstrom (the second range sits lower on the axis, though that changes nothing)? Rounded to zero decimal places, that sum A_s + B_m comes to 138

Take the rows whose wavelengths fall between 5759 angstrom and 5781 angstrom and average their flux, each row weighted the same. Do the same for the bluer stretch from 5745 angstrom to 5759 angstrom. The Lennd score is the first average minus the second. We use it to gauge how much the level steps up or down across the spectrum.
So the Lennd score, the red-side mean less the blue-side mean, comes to 0.54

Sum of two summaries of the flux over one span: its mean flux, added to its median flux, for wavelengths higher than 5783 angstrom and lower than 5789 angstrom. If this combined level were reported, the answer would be 20.9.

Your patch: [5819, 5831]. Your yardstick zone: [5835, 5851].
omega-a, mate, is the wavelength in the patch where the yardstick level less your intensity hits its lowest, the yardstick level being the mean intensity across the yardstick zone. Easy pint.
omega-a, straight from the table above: 5820.0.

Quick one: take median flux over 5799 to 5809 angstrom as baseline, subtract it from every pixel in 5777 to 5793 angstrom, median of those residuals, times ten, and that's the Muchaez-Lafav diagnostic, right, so 1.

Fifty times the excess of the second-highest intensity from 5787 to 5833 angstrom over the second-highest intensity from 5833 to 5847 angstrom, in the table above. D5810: 35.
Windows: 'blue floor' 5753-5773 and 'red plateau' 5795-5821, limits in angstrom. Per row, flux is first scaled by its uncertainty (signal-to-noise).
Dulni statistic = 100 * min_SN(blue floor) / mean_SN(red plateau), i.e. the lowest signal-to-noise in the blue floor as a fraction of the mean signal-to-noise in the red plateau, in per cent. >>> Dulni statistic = 151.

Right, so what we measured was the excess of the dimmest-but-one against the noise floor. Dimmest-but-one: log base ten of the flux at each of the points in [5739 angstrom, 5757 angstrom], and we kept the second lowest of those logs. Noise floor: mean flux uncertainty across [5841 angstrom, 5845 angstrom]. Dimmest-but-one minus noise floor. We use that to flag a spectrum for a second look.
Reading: 0.49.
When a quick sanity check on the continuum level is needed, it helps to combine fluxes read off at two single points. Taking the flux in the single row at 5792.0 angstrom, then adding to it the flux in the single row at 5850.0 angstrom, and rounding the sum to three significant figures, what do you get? 20.8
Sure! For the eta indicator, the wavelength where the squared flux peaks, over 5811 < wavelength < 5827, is 5820.0 angstrom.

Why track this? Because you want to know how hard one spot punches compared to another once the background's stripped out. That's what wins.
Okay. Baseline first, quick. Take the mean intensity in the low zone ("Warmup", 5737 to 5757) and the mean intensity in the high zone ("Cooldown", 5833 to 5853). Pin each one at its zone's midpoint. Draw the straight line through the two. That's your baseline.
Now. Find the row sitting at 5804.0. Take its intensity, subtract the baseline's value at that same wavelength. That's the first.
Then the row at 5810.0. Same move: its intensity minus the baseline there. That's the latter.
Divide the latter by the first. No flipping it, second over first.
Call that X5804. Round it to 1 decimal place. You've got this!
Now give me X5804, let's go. 0.3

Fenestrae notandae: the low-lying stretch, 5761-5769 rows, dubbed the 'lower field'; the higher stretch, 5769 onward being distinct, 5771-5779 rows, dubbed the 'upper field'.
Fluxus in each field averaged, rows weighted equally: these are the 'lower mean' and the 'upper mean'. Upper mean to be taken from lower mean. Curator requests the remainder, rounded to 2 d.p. 0.43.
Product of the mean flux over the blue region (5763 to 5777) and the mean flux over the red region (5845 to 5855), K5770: 115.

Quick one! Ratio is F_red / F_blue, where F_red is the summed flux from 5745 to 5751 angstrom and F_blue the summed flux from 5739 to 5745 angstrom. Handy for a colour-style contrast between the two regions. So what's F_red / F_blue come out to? 0.92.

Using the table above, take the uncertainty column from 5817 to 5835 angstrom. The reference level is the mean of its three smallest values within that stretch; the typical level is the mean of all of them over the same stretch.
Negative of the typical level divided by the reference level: -1.10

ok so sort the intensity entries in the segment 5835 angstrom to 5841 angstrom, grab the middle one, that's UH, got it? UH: 10.2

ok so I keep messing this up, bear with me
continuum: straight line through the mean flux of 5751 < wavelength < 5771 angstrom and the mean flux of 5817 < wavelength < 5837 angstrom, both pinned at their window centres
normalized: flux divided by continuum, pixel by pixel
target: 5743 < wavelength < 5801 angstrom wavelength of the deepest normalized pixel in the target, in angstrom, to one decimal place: 5750.0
